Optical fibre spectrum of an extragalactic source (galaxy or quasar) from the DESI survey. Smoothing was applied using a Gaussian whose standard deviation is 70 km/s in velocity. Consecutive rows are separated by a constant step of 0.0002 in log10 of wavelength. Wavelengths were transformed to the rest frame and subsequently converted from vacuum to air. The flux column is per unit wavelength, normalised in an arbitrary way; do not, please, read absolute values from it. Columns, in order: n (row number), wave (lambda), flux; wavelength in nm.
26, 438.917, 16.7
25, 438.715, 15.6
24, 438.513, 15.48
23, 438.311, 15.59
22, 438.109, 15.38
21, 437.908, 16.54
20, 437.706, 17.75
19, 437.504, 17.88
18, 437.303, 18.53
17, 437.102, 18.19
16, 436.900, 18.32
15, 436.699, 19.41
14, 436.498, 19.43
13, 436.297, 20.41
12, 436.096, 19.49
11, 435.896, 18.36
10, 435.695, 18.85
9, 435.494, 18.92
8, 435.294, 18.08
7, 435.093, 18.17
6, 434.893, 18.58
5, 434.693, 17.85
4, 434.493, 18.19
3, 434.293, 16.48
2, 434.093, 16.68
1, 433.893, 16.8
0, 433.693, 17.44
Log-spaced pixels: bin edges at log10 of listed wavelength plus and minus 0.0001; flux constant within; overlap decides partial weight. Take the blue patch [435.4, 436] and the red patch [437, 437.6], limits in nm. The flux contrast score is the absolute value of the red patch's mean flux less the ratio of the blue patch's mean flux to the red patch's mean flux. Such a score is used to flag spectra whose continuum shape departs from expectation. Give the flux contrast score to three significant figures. 17.2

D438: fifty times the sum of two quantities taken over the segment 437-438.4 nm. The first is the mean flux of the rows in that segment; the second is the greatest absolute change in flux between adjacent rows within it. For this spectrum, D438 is 917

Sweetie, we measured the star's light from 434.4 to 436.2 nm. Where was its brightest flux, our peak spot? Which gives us 436.096 nm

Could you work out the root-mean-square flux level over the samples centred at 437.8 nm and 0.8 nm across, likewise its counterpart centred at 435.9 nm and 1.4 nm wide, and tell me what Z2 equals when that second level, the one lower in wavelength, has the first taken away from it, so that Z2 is 2.2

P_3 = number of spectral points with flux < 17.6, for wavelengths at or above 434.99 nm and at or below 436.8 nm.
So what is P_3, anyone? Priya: 0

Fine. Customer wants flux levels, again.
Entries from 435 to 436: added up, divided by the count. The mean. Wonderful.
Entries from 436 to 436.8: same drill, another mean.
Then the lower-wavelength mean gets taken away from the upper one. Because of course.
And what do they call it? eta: 1.2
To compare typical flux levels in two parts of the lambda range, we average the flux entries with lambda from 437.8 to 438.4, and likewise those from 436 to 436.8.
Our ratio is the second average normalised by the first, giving 1.24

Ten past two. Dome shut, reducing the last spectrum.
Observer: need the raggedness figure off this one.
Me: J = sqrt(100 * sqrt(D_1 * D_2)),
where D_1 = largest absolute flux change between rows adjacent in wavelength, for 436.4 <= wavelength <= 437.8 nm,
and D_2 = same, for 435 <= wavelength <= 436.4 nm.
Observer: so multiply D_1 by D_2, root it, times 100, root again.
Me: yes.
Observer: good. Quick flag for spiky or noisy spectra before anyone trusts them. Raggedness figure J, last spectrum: 10.5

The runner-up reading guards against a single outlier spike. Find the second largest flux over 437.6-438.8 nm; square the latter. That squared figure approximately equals 274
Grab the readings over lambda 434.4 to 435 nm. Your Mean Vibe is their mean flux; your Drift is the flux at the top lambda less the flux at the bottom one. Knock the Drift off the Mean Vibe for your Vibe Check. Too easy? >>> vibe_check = 17.8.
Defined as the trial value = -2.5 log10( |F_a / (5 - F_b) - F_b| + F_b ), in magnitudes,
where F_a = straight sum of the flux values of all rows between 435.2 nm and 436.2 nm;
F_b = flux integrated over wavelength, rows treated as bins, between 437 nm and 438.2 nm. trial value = -4.20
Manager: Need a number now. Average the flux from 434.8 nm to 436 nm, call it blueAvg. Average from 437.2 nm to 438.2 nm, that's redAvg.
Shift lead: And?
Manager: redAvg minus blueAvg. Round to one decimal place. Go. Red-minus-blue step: -1.3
